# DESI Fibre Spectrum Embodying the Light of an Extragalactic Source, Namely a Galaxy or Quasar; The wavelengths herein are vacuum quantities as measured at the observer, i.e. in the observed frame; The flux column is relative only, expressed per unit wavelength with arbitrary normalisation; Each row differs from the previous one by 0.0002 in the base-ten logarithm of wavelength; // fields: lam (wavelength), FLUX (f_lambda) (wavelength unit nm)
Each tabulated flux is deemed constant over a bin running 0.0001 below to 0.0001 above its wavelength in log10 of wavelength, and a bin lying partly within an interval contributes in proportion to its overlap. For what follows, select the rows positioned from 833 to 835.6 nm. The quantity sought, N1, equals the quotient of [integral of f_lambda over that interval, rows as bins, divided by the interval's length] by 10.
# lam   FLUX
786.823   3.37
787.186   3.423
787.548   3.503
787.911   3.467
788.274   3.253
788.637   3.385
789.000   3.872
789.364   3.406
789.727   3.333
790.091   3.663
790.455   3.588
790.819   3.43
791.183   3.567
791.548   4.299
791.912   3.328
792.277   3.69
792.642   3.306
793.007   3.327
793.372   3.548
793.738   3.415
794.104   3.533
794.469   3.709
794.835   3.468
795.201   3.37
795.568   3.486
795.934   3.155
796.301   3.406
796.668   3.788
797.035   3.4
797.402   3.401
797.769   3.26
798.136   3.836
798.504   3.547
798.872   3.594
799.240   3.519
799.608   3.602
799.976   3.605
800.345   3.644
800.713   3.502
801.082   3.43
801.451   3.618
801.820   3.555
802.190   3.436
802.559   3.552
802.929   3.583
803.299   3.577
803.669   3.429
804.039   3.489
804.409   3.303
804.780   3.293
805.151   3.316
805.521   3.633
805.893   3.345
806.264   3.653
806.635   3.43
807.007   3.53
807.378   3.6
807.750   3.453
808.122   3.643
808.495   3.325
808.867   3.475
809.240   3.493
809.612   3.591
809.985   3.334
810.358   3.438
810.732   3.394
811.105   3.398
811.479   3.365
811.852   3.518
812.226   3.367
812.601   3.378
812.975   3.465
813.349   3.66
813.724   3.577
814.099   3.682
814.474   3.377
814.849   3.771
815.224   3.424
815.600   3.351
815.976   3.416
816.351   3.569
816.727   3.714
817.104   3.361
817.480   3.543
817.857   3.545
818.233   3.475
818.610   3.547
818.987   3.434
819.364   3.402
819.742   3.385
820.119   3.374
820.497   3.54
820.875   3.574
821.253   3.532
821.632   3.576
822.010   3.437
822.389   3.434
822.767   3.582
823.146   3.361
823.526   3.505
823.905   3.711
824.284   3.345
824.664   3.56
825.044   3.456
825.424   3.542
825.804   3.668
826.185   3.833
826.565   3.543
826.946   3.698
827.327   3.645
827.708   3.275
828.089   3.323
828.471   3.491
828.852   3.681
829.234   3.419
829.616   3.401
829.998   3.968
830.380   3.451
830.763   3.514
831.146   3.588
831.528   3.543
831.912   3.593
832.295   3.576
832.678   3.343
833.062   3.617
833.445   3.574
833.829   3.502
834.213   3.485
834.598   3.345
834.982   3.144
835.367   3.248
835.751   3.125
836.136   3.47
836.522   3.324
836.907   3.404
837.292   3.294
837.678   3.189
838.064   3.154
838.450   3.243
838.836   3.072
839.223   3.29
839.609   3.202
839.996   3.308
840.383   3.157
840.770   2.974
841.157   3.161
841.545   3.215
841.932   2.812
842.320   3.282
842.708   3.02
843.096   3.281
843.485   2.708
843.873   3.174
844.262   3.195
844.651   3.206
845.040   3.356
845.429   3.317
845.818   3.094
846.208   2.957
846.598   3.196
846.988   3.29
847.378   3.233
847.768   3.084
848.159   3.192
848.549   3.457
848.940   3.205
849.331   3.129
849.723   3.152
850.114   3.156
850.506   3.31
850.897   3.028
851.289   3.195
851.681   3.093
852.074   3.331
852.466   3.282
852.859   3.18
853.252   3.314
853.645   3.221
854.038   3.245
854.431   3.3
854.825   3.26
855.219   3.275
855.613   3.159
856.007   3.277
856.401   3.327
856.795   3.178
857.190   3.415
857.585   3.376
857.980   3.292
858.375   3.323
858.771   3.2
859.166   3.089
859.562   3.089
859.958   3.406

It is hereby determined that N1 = 0.340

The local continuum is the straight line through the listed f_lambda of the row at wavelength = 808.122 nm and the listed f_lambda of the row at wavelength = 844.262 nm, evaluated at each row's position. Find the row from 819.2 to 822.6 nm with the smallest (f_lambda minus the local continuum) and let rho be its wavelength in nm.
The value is 820.119 nm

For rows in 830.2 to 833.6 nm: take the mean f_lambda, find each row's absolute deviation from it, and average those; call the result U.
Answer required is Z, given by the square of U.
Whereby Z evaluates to 0.004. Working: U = 0.06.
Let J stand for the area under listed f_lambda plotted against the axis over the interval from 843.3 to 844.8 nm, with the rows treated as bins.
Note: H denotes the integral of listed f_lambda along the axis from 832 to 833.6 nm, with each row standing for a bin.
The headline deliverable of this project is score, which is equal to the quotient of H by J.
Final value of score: 1.23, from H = 5.65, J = 4.60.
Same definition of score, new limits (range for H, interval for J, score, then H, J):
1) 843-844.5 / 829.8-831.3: 0.85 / 4.62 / 5.44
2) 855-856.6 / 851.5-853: 1.08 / 5.22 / 4.83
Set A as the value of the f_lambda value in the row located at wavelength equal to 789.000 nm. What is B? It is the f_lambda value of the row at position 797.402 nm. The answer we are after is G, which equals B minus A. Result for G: -0.5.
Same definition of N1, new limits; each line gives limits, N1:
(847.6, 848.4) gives 0.316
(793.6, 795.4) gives 0.350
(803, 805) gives 0.343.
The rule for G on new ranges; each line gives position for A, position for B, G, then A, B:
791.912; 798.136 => 0.5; 3.328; 3.836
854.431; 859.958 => 0.1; 3.3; 3.406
